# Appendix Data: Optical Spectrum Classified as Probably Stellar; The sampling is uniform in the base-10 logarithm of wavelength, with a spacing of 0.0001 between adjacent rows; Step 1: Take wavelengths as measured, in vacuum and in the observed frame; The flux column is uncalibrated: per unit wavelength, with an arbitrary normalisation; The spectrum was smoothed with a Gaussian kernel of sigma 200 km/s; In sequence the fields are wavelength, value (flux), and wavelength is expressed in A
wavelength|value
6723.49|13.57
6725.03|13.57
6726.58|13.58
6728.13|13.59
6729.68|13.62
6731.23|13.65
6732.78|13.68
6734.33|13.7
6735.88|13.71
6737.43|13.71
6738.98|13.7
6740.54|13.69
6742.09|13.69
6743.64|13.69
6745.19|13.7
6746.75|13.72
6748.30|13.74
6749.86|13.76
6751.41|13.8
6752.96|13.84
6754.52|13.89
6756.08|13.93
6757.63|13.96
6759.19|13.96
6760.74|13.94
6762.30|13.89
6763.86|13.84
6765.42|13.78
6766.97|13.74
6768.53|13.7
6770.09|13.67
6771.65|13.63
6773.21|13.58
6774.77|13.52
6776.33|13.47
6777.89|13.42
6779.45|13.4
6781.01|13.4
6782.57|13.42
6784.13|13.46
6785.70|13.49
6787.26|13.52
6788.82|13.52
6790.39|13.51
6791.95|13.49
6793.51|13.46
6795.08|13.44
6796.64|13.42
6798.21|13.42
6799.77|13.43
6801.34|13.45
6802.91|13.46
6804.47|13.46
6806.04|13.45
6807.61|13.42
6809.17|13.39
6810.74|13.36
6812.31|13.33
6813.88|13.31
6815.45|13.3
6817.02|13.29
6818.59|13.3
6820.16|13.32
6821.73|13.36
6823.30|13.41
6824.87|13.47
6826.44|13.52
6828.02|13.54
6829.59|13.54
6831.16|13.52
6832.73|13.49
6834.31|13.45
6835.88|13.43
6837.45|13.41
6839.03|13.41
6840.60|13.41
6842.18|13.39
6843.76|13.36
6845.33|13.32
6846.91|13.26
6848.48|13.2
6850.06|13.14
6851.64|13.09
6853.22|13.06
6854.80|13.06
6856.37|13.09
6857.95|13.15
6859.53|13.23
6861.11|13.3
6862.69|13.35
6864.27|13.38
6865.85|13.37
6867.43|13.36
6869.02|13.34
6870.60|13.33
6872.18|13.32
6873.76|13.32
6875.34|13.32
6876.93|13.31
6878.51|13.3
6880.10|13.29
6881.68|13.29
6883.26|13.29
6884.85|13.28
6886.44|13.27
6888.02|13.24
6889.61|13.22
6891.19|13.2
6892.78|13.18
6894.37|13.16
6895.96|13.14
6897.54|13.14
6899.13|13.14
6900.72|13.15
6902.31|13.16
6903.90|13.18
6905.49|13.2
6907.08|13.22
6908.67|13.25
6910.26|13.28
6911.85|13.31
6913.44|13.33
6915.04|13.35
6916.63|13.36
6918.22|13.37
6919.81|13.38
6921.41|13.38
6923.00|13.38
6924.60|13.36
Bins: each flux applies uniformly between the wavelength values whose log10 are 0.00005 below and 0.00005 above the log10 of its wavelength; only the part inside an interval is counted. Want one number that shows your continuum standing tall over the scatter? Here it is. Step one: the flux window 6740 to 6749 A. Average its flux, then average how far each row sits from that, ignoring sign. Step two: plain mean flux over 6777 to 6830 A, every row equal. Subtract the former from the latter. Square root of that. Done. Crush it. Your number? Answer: 3.66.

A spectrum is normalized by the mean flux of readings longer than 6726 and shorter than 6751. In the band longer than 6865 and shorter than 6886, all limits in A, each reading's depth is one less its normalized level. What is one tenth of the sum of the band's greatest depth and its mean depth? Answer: 0.0056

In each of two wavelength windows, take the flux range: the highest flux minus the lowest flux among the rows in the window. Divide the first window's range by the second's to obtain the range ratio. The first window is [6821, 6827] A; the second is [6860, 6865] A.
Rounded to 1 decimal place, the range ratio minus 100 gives -98.0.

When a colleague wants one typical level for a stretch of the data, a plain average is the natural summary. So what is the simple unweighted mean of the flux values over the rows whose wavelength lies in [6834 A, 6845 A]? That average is 13.4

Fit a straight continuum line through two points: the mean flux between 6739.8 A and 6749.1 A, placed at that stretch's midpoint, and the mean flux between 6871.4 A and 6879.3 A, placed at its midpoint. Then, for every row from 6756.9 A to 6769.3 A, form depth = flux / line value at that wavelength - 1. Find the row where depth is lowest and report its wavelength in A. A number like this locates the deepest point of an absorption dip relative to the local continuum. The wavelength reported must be 6768.53 A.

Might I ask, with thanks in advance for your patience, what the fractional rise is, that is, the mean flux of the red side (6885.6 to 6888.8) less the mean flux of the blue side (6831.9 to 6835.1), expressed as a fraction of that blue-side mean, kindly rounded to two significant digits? -0.016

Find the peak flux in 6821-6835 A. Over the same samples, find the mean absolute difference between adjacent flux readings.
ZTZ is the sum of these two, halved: 6.79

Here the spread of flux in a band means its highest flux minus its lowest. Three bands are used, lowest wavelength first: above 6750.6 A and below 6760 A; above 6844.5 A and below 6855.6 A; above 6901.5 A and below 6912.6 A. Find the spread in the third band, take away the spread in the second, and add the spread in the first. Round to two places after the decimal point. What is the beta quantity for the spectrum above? 0.05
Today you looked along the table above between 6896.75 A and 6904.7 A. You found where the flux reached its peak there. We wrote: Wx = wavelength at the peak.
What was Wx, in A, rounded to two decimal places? 6903.90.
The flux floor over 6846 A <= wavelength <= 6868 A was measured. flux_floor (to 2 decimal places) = 13.06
